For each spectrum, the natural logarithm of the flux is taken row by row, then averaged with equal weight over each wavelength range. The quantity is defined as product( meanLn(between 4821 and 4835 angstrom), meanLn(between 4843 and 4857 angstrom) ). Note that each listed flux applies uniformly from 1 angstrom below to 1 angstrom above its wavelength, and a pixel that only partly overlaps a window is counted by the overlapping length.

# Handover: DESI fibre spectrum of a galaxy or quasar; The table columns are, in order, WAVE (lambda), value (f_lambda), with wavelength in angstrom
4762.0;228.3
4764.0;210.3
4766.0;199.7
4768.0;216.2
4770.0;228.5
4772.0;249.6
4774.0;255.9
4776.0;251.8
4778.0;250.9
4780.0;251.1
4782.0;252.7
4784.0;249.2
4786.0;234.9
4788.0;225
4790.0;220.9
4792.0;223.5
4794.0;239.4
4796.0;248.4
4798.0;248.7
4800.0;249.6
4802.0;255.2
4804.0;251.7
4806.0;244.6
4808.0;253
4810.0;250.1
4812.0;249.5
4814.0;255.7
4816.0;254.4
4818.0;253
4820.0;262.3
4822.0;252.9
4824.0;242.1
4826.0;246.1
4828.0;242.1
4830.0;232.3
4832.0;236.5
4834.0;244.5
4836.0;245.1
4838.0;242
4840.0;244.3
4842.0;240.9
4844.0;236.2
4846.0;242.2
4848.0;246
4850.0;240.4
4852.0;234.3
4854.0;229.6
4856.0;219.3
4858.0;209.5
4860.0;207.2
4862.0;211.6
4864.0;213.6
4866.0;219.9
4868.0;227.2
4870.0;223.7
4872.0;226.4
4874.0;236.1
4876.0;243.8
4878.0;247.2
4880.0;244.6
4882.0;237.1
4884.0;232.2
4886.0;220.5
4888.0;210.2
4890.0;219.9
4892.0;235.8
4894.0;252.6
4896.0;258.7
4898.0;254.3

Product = 30.0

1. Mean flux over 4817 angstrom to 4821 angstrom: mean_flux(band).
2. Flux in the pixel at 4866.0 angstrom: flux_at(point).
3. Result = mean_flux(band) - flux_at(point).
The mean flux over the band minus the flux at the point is 38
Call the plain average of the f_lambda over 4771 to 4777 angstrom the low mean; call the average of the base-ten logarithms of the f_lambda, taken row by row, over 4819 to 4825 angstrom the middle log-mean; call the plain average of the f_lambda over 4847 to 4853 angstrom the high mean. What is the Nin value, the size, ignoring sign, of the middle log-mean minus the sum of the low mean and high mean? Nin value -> 490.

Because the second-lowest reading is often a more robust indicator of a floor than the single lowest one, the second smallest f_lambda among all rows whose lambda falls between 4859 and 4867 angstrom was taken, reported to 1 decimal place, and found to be 211.6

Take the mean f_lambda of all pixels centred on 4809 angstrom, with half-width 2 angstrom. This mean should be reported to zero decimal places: 252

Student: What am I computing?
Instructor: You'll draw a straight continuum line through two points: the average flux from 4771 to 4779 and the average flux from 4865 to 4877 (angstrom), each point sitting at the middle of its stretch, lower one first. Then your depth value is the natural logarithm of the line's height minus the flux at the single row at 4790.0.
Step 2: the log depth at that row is 3.32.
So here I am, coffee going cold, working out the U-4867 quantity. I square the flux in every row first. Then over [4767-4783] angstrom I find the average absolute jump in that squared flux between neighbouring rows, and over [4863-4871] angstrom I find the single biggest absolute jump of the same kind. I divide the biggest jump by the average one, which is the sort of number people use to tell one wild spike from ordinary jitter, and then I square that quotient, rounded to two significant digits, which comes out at 1.1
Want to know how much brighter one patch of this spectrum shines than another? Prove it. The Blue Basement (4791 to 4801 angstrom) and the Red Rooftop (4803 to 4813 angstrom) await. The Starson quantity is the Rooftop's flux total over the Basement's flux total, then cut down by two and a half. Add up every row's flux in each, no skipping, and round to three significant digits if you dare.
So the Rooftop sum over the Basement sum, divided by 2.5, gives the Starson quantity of 0.413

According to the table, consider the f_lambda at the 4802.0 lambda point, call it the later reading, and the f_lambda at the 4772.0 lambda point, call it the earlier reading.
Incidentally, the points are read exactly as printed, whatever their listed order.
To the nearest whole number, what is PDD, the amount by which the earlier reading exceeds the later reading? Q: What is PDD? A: -6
